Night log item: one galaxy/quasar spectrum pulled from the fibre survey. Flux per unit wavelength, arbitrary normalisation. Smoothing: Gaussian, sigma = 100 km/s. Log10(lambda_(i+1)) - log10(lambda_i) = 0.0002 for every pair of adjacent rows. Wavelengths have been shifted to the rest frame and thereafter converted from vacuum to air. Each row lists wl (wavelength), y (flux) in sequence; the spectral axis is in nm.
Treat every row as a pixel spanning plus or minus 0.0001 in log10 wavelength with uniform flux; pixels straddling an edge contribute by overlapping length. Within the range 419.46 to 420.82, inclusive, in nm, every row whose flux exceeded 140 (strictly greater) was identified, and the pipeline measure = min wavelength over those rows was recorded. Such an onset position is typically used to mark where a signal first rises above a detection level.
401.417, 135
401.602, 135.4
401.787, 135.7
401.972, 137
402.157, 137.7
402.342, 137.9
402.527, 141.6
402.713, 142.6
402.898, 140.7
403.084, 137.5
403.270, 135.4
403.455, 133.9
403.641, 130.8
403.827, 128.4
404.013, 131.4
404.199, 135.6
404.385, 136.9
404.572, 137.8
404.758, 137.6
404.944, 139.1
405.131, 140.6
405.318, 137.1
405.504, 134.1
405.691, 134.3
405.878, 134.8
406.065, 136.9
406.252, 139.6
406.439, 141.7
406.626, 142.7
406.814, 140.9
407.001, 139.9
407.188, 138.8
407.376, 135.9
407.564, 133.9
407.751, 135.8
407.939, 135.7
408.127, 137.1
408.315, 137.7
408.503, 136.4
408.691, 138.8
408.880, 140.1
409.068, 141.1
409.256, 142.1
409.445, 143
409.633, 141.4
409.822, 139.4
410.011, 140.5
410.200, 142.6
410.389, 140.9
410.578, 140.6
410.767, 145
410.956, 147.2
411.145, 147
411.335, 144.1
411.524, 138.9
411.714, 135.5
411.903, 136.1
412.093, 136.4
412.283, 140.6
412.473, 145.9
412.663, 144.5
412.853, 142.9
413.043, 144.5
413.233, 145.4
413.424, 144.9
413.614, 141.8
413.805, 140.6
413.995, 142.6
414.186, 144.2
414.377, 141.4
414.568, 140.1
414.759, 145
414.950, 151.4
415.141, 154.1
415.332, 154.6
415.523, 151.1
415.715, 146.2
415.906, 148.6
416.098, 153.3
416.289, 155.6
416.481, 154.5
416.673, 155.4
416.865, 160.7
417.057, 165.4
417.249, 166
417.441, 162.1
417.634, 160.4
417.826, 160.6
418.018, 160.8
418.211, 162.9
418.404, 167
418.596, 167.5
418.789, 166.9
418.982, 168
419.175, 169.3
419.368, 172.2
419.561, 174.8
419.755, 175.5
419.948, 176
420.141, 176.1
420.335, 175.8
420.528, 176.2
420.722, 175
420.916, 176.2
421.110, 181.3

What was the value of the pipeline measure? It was 419.561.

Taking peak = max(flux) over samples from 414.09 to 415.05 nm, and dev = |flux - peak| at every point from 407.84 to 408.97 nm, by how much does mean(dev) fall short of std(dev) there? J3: -12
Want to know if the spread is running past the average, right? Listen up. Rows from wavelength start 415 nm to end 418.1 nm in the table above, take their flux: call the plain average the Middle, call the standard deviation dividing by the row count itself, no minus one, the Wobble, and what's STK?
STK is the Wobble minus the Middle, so -151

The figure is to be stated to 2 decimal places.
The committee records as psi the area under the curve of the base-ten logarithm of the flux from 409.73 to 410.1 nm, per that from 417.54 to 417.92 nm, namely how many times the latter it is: 0.95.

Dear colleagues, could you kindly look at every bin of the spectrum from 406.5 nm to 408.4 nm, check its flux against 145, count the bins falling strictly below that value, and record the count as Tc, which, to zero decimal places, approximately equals 10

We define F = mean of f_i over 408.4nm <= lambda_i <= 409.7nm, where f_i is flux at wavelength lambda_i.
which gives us 140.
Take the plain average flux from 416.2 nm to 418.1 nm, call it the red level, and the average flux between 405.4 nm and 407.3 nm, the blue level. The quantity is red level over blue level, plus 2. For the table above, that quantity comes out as 3.16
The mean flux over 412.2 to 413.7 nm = 144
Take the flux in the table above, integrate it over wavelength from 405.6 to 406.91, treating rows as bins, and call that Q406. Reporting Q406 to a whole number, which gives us 182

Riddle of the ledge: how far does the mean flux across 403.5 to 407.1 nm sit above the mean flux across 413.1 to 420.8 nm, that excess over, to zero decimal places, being -22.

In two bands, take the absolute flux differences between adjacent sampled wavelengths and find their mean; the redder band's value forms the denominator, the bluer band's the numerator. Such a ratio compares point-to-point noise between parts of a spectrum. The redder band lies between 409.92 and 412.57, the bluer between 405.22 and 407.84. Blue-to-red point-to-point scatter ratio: 0.68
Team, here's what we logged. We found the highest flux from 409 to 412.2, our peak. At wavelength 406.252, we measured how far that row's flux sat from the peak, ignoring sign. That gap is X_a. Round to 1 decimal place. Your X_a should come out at 7.6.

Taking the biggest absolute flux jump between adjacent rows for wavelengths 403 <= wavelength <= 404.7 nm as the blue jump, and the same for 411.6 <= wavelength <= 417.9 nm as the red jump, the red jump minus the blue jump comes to 2.2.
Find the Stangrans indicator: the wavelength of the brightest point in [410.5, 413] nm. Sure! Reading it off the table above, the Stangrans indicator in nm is 410.956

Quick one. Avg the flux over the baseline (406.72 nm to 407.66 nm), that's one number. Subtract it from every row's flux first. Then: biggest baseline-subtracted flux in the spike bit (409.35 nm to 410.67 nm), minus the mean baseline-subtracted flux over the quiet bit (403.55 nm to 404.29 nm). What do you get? 11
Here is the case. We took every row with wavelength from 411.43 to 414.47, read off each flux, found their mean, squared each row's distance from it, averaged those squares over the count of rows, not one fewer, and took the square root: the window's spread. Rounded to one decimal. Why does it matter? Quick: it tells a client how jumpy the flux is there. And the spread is 3.3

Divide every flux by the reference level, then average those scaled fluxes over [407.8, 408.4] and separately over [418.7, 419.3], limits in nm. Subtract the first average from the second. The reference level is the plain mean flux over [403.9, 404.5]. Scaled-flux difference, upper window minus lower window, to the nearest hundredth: 0.23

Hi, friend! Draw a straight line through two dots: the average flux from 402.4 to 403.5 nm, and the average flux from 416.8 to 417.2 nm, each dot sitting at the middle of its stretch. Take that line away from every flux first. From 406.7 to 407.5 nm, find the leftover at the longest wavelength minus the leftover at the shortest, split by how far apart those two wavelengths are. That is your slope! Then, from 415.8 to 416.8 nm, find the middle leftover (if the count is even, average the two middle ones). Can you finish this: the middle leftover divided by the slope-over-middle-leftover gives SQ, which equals -6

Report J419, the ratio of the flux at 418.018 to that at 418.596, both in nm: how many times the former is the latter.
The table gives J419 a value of 0.96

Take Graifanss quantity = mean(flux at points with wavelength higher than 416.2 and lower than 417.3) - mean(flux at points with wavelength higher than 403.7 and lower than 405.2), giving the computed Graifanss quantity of 24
